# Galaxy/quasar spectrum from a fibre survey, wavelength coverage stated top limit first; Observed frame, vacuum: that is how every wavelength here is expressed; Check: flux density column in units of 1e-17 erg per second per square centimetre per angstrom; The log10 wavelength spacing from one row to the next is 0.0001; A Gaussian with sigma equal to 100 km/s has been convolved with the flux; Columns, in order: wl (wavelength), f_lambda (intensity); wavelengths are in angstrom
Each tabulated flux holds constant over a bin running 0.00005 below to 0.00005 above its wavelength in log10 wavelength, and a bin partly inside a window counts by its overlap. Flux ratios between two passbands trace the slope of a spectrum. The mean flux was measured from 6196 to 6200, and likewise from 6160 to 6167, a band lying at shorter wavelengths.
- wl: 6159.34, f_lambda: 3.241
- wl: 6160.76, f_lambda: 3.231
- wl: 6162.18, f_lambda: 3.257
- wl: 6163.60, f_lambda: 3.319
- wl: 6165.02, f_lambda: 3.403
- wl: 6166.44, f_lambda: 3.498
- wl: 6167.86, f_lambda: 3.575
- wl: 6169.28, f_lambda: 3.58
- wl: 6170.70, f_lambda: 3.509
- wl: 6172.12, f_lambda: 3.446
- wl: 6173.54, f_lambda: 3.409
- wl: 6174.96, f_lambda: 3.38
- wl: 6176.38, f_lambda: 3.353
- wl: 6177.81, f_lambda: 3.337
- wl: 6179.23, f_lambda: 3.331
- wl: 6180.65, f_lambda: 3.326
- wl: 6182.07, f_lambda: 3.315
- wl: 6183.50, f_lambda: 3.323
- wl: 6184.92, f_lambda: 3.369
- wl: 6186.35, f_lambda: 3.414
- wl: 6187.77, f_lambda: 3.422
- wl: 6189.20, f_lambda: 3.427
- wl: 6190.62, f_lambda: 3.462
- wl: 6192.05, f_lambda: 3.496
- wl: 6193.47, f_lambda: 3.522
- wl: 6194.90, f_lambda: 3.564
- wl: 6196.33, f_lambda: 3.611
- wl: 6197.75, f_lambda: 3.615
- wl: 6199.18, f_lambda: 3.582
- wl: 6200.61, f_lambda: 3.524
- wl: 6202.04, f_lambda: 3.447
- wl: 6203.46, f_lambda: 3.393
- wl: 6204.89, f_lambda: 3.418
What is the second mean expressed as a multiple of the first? 0.93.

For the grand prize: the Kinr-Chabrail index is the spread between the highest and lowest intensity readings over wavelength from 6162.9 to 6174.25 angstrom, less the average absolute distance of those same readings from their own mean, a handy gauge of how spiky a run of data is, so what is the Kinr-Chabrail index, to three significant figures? 0.188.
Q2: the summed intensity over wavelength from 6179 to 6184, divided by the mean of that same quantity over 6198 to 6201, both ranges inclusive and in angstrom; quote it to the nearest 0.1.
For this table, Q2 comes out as 3.7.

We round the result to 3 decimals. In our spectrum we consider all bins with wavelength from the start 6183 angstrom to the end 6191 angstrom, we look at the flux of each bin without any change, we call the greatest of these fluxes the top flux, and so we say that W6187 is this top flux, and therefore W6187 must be 3.462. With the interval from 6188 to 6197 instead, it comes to 3.611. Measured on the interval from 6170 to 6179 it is 3.509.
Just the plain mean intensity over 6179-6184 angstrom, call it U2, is 3.32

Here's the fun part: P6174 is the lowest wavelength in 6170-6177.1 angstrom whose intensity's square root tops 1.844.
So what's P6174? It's 6170.70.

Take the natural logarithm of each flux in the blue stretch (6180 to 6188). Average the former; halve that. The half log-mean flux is 0.606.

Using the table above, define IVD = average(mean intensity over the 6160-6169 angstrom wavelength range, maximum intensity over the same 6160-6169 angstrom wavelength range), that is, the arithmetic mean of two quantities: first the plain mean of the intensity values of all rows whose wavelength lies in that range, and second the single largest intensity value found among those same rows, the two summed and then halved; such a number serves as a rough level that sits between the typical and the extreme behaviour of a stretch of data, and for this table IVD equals 3.48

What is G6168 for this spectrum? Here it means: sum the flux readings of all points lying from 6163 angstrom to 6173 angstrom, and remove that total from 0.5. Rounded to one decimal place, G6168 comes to -23.8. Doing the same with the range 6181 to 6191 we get -23.2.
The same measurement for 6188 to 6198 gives -24.2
